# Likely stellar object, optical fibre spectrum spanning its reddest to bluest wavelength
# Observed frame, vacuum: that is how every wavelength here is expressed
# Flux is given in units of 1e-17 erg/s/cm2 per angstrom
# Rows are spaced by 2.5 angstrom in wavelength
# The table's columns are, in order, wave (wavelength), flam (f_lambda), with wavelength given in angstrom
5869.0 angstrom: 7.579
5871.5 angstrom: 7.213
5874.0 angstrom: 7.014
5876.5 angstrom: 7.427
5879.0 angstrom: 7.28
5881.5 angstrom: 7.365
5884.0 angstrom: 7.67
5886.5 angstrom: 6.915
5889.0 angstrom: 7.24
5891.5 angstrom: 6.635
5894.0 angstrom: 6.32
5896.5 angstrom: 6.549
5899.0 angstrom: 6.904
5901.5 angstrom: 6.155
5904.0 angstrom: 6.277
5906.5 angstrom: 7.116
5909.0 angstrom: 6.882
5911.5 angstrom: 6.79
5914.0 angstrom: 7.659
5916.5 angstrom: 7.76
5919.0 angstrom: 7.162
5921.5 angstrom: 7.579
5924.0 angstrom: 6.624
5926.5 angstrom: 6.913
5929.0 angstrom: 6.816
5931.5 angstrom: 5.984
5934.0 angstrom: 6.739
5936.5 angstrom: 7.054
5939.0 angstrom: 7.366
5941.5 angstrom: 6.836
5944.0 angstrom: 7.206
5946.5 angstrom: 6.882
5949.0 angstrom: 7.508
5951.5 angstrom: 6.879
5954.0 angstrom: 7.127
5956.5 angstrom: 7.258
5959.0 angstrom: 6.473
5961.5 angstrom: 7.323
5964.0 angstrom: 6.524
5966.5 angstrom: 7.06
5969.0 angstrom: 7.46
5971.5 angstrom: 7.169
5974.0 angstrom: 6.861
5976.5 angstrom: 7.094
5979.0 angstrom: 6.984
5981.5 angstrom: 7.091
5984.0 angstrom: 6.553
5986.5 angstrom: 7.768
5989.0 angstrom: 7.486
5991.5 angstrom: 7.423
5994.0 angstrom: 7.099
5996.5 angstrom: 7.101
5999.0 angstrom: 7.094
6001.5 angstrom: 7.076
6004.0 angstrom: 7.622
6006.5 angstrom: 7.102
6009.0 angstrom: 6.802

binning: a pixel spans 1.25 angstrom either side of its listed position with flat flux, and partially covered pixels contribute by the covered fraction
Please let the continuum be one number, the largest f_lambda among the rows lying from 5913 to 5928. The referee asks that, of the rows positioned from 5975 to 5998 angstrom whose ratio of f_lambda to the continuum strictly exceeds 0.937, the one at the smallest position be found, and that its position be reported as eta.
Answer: 5986.5 angstrom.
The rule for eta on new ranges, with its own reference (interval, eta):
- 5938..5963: 5939.0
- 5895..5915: 5914.0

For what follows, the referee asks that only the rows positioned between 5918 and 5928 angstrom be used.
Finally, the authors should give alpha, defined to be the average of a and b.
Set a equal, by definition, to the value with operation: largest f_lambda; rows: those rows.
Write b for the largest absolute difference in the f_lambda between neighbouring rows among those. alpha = 4.3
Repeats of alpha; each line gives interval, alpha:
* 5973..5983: 3.7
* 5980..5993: 4.5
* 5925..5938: 3.9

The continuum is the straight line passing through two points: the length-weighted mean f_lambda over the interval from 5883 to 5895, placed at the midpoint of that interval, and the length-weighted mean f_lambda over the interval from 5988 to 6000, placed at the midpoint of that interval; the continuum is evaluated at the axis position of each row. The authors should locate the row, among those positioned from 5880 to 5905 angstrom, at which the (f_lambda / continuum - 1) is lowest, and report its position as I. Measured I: 5901.5 angstrom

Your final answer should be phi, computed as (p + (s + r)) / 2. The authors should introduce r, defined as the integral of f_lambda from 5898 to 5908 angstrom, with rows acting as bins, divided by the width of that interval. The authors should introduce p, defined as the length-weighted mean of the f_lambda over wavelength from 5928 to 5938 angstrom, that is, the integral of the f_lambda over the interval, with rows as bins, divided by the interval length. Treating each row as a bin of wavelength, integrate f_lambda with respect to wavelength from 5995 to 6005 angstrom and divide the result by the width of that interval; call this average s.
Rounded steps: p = 6.7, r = 6.61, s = 7.21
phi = 10.2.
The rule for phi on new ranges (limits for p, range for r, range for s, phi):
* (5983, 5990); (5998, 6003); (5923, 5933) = 10.5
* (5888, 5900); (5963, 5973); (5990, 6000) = 10.5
